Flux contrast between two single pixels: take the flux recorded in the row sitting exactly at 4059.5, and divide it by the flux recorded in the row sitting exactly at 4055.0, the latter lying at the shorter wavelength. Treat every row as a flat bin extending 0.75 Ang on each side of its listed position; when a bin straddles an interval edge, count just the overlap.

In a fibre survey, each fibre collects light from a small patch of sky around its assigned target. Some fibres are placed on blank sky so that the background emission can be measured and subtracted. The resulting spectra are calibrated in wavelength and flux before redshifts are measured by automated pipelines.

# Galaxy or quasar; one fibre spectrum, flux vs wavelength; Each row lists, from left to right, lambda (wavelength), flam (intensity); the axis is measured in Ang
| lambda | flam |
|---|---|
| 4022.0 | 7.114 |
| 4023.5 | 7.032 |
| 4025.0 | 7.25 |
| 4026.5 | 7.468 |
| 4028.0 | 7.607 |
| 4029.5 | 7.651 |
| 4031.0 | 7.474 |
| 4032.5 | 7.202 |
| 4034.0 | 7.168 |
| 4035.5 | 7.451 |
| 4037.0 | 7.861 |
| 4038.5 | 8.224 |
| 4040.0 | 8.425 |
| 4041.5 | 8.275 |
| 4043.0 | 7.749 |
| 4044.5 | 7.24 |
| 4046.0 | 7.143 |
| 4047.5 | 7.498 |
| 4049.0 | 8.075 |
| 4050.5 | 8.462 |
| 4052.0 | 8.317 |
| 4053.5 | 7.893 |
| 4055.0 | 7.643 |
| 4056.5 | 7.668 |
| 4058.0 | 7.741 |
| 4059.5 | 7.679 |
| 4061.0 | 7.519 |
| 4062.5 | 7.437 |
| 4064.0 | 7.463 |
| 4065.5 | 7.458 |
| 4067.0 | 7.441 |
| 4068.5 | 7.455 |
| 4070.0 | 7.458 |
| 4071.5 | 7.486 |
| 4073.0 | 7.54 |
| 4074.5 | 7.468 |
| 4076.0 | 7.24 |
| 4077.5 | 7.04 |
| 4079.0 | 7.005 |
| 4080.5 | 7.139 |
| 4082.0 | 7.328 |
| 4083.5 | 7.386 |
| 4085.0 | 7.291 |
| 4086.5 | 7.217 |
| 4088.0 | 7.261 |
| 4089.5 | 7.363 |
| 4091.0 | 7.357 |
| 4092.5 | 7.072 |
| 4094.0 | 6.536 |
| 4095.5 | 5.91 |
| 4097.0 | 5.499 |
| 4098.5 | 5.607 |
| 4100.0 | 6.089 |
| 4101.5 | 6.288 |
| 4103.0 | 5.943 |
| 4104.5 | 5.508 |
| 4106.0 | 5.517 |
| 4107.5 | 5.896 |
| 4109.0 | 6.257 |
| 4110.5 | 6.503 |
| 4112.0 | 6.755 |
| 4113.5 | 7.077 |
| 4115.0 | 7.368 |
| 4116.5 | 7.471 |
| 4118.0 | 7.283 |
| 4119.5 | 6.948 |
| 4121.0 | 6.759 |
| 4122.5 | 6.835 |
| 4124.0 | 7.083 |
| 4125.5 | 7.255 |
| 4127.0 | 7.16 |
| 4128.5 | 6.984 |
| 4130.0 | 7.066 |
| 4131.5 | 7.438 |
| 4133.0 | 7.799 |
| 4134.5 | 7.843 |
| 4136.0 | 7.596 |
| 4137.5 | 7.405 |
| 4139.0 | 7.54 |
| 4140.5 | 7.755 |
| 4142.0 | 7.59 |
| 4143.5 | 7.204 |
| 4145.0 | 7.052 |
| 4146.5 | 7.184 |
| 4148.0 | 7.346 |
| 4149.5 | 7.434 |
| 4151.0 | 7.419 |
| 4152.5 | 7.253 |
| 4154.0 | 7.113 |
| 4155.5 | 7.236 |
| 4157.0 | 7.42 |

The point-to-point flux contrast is 1.00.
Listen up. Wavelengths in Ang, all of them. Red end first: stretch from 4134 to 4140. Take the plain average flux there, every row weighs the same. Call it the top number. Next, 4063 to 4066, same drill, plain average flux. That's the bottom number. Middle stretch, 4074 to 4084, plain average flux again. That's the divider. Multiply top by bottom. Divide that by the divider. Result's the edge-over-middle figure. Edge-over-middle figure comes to 7.84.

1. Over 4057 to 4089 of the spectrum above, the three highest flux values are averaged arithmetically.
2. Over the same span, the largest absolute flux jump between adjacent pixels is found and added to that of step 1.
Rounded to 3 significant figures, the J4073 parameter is 7.88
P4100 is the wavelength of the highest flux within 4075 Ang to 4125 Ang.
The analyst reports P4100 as 4116.5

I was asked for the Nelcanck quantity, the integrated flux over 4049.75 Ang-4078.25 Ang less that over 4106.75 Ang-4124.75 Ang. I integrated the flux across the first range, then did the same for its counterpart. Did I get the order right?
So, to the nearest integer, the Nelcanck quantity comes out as 93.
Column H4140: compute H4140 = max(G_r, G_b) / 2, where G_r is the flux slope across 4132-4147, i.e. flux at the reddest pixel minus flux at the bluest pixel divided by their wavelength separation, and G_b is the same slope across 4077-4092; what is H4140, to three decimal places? 0.012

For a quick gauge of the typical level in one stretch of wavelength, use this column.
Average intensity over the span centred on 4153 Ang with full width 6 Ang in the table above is 7.26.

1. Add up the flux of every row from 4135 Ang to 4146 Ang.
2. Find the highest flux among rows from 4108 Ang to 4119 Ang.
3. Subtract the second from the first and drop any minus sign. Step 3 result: 44.7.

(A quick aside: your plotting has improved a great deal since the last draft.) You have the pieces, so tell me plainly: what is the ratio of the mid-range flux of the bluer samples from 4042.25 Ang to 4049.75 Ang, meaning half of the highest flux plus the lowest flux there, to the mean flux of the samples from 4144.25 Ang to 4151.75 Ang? 1.04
